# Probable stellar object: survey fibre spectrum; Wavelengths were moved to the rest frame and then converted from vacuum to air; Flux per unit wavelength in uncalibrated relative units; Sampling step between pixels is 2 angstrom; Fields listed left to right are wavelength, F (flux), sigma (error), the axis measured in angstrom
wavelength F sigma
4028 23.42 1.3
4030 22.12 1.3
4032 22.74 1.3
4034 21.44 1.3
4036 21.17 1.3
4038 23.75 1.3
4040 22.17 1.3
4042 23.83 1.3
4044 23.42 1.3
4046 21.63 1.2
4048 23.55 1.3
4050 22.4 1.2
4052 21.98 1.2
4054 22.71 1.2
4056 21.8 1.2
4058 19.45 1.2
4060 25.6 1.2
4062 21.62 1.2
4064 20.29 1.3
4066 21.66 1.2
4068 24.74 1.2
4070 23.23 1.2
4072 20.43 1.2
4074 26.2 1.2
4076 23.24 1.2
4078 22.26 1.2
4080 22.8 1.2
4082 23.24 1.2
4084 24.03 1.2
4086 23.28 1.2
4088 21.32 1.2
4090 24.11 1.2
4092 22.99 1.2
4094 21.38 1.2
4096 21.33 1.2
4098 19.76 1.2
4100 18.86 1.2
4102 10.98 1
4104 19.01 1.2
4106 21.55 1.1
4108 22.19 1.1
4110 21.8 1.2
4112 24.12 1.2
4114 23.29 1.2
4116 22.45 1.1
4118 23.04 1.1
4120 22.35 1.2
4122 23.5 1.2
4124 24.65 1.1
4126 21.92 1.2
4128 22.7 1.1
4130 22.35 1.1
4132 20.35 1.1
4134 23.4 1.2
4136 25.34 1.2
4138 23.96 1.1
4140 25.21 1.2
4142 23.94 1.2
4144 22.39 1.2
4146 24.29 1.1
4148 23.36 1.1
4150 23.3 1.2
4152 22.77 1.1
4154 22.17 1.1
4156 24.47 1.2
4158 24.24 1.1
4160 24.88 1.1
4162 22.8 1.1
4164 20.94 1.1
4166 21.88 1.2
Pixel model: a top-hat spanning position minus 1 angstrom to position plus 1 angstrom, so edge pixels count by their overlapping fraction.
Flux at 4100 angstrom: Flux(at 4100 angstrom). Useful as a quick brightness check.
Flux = 18.86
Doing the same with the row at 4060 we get 25.6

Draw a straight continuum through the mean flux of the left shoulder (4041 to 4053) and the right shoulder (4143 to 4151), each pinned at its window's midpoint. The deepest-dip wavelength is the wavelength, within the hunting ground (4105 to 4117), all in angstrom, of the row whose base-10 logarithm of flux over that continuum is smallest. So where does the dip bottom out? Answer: 4106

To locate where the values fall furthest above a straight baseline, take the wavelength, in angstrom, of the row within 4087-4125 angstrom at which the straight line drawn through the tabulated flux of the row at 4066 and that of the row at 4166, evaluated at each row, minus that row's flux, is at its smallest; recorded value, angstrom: 4124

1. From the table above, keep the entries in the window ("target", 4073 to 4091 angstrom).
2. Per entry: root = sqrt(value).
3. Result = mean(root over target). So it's 4.83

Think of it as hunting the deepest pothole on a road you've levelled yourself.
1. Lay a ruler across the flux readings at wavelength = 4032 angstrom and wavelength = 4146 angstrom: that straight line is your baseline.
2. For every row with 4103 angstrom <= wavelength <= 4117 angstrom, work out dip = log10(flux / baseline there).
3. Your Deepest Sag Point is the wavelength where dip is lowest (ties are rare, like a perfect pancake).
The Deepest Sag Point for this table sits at 4104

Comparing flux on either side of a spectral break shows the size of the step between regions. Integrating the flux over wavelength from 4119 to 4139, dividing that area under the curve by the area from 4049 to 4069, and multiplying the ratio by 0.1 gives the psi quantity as 0.104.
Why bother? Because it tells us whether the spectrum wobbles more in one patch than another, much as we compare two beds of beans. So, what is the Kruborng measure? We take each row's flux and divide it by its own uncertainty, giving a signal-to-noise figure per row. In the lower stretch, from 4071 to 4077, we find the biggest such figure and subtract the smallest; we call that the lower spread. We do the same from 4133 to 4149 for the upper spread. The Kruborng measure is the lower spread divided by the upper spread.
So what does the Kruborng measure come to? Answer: 1.4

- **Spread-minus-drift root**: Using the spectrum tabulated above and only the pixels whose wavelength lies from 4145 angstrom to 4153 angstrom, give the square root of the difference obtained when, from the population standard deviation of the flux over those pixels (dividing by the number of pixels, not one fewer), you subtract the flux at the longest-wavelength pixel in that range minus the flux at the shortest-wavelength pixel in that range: 1.4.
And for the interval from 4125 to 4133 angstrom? 1.6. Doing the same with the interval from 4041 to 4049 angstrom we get 1.1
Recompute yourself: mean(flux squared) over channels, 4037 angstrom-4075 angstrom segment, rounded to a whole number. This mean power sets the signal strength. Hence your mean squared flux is 516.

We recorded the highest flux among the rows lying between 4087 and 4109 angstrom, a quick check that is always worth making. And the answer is 24.11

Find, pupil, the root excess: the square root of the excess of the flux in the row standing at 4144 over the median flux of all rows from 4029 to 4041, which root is 0.5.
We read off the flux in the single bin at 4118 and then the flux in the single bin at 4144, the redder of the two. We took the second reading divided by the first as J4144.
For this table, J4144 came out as 0.97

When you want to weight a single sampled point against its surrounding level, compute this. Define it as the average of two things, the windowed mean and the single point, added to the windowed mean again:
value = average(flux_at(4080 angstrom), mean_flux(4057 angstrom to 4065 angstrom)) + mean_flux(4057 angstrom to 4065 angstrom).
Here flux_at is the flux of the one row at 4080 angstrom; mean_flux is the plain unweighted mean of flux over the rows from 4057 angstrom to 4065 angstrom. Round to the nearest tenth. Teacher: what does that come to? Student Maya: 44.0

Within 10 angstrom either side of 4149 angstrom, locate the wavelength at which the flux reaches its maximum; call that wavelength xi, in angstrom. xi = 4140 angstrom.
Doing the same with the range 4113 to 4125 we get 4124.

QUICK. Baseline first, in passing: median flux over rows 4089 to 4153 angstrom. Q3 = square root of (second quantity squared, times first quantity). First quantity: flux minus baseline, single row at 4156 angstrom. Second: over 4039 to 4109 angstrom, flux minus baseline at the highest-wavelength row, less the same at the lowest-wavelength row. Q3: 0.0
